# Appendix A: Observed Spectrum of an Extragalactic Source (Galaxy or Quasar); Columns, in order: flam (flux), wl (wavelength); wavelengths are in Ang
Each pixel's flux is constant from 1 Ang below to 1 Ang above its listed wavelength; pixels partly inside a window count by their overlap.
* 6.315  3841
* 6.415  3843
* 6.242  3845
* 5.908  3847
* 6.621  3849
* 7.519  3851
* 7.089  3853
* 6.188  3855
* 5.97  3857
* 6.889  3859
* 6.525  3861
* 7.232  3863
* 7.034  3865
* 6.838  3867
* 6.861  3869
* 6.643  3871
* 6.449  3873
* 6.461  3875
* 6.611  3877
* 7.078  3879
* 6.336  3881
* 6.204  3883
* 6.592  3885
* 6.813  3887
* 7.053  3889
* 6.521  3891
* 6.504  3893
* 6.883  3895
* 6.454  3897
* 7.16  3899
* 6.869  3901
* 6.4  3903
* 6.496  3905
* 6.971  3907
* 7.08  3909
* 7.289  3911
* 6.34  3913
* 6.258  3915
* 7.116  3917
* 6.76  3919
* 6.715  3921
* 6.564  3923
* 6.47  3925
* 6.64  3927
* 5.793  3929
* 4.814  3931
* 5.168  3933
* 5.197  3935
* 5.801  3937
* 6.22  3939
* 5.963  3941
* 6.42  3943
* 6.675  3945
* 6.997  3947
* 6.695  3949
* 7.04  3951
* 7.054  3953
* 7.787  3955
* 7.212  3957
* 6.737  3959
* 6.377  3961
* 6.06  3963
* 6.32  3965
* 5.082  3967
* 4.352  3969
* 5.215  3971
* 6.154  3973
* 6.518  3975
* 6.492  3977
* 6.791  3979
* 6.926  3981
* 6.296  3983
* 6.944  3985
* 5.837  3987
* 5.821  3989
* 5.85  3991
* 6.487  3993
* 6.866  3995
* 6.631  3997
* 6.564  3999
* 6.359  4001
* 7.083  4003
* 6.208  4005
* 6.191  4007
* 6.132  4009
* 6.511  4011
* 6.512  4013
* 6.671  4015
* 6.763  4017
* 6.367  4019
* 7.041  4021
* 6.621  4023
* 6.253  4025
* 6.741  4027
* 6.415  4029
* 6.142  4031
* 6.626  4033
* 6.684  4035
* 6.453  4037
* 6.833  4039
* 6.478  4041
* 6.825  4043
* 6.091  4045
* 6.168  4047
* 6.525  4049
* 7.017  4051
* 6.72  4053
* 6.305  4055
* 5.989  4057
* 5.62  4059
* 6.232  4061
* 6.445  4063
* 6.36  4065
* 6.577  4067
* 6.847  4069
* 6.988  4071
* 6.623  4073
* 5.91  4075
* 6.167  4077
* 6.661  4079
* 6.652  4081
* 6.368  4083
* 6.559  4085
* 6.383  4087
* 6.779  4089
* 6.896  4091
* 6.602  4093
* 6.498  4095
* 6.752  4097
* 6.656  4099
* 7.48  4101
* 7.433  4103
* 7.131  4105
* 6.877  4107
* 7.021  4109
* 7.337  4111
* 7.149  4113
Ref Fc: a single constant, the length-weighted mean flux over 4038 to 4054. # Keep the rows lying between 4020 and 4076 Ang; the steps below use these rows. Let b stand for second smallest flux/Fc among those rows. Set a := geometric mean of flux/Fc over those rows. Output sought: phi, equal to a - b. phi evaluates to 0.086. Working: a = 0.98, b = 0.90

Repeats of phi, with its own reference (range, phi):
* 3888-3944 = 0.186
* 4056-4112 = 0.108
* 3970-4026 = 0.091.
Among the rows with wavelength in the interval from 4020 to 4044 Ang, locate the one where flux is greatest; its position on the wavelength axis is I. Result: 4021 Ang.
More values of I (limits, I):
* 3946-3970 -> 3955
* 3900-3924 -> 3911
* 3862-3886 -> 3863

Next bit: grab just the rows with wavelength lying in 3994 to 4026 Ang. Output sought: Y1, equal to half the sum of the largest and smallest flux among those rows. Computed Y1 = 6.6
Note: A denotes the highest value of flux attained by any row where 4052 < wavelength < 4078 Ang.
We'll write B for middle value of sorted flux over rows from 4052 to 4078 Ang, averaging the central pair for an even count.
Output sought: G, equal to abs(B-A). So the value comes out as 0.63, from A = 6.988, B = 6.4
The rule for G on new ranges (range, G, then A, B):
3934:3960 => 1.09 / 7.787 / 6.7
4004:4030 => 0.53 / 7.041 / 6.5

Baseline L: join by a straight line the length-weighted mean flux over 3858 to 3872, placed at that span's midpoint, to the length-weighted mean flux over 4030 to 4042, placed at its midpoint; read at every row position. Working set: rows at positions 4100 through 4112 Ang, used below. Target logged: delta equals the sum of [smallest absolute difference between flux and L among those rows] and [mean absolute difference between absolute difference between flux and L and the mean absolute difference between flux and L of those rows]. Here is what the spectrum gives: 0.68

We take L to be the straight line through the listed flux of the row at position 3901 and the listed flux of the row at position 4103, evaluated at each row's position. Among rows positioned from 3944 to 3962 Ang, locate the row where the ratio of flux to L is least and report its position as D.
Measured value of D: 3961 Ang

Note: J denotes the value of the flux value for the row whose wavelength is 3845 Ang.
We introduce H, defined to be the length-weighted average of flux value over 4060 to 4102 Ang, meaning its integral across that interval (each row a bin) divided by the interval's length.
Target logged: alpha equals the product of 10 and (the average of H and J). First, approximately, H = 6.59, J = 6.242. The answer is 64.2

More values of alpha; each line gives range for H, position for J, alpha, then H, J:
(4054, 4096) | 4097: 66.0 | 6.45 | 6.752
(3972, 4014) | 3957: 68.2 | 6.44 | 7.212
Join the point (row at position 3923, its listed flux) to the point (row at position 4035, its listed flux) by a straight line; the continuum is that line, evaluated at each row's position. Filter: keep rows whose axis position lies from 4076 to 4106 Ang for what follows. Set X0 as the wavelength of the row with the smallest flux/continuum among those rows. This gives 4077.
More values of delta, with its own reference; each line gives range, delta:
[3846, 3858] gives 0.46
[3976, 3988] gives 0.30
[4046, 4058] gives 0.17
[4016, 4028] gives 0.16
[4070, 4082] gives 0.30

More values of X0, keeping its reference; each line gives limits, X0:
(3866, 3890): 3883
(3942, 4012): 3969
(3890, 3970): 3969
